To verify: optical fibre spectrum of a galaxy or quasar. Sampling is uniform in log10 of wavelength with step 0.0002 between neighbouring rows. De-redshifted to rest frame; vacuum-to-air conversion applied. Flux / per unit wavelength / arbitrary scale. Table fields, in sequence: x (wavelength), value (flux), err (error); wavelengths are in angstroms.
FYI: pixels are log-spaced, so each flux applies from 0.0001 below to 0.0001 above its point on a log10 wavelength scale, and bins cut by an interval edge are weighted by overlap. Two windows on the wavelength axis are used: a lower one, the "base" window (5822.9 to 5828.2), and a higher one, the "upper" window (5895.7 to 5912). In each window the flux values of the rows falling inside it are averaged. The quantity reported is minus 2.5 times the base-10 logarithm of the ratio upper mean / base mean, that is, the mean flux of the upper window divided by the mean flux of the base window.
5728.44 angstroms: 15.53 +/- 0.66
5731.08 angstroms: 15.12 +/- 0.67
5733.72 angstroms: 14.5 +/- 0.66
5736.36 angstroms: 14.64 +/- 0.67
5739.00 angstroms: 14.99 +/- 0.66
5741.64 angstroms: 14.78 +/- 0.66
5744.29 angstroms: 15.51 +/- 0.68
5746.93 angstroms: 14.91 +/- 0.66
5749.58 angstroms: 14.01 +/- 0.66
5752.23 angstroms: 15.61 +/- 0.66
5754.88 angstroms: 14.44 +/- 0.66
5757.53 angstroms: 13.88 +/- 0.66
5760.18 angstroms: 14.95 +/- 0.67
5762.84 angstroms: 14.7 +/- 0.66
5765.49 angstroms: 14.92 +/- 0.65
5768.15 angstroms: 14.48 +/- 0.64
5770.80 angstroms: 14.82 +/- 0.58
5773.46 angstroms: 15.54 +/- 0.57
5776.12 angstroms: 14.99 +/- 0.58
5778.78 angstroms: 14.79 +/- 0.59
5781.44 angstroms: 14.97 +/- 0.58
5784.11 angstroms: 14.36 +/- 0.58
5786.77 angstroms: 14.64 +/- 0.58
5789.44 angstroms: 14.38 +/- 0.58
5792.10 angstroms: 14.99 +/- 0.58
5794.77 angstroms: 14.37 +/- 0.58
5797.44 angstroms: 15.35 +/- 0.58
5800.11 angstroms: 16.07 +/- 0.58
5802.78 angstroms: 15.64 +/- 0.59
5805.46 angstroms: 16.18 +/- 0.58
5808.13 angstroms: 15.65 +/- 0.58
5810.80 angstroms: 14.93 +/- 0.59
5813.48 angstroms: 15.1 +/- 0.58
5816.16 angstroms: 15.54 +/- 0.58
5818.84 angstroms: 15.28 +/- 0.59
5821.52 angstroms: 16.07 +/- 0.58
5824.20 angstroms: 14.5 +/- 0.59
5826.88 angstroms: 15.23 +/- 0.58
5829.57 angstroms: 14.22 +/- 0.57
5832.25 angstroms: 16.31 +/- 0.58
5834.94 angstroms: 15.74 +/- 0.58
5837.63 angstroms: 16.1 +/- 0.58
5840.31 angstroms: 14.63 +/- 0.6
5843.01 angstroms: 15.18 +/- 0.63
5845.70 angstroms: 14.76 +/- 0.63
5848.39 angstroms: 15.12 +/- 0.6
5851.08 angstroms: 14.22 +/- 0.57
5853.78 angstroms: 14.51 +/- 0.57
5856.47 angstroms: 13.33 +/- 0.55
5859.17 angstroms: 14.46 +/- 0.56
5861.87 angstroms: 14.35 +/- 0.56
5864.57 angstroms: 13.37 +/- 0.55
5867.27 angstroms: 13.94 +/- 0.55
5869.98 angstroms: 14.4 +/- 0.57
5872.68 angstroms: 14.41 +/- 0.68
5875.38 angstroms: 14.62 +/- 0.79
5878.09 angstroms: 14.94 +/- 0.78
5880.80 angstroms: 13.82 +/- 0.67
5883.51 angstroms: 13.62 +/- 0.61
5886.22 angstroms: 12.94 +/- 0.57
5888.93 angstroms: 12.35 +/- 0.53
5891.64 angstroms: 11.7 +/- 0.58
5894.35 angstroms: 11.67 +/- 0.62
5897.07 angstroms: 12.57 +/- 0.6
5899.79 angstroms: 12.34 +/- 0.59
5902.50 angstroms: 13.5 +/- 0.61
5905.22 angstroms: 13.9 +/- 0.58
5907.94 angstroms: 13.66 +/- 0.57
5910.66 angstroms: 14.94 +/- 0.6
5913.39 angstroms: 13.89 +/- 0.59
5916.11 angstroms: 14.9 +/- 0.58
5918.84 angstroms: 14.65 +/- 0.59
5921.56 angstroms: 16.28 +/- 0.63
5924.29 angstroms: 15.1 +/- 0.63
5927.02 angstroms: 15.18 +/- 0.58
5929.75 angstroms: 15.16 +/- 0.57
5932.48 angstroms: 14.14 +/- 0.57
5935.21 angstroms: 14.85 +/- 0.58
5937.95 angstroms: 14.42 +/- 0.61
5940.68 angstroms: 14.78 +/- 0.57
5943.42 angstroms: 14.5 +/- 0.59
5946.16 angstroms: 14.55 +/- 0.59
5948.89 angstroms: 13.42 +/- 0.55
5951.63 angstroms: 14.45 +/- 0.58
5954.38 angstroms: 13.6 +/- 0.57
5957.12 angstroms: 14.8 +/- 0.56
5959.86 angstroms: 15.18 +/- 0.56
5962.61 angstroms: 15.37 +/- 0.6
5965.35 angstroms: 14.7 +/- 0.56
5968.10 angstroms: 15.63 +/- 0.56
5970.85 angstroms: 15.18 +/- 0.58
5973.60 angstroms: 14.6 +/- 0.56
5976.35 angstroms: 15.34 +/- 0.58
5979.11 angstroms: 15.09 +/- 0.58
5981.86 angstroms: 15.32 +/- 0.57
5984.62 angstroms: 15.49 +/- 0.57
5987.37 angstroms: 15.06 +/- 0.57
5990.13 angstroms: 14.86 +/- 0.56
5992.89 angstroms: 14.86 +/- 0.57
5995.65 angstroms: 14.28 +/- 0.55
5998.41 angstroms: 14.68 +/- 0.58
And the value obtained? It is 0.11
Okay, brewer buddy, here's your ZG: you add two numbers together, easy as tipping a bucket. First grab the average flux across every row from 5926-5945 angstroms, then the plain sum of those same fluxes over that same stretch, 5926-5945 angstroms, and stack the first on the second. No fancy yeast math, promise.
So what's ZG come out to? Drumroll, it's 118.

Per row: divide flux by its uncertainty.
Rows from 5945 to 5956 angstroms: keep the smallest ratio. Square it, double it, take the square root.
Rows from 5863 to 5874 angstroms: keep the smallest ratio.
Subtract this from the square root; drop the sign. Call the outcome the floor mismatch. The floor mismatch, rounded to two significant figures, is 13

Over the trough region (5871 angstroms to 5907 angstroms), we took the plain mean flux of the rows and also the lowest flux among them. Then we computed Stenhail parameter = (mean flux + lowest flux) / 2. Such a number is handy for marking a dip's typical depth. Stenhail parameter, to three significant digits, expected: 12.5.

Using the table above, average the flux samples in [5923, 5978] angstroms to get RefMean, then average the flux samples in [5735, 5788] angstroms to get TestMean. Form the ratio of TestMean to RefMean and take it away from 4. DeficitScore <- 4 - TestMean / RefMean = 3.00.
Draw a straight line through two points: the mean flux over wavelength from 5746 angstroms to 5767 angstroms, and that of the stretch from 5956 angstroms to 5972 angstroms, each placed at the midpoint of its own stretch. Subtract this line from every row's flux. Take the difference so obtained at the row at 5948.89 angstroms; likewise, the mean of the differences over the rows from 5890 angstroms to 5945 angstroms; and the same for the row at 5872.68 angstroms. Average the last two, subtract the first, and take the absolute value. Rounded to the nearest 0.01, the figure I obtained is 0.96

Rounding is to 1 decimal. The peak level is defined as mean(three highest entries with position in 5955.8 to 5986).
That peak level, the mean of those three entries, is 15.5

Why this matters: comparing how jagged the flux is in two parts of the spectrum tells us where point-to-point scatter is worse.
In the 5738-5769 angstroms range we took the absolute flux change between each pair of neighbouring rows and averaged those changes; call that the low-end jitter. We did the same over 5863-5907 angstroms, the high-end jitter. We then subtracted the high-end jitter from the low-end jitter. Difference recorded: 0.2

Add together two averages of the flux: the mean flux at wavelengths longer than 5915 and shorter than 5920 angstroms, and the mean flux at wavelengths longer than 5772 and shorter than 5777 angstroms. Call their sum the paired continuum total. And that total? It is 30.0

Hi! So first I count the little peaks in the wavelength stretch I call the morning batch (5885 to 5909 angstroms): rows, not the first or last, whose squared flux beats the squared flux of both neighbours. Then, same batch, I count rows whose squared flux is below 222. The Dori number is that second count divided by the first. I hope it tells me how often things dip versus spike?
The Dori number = 4.5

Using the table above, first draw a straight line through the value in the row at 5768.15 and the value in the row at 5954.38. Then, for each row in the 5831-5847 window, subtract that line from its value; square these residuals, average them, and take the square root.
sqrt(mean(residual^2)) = 1.4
